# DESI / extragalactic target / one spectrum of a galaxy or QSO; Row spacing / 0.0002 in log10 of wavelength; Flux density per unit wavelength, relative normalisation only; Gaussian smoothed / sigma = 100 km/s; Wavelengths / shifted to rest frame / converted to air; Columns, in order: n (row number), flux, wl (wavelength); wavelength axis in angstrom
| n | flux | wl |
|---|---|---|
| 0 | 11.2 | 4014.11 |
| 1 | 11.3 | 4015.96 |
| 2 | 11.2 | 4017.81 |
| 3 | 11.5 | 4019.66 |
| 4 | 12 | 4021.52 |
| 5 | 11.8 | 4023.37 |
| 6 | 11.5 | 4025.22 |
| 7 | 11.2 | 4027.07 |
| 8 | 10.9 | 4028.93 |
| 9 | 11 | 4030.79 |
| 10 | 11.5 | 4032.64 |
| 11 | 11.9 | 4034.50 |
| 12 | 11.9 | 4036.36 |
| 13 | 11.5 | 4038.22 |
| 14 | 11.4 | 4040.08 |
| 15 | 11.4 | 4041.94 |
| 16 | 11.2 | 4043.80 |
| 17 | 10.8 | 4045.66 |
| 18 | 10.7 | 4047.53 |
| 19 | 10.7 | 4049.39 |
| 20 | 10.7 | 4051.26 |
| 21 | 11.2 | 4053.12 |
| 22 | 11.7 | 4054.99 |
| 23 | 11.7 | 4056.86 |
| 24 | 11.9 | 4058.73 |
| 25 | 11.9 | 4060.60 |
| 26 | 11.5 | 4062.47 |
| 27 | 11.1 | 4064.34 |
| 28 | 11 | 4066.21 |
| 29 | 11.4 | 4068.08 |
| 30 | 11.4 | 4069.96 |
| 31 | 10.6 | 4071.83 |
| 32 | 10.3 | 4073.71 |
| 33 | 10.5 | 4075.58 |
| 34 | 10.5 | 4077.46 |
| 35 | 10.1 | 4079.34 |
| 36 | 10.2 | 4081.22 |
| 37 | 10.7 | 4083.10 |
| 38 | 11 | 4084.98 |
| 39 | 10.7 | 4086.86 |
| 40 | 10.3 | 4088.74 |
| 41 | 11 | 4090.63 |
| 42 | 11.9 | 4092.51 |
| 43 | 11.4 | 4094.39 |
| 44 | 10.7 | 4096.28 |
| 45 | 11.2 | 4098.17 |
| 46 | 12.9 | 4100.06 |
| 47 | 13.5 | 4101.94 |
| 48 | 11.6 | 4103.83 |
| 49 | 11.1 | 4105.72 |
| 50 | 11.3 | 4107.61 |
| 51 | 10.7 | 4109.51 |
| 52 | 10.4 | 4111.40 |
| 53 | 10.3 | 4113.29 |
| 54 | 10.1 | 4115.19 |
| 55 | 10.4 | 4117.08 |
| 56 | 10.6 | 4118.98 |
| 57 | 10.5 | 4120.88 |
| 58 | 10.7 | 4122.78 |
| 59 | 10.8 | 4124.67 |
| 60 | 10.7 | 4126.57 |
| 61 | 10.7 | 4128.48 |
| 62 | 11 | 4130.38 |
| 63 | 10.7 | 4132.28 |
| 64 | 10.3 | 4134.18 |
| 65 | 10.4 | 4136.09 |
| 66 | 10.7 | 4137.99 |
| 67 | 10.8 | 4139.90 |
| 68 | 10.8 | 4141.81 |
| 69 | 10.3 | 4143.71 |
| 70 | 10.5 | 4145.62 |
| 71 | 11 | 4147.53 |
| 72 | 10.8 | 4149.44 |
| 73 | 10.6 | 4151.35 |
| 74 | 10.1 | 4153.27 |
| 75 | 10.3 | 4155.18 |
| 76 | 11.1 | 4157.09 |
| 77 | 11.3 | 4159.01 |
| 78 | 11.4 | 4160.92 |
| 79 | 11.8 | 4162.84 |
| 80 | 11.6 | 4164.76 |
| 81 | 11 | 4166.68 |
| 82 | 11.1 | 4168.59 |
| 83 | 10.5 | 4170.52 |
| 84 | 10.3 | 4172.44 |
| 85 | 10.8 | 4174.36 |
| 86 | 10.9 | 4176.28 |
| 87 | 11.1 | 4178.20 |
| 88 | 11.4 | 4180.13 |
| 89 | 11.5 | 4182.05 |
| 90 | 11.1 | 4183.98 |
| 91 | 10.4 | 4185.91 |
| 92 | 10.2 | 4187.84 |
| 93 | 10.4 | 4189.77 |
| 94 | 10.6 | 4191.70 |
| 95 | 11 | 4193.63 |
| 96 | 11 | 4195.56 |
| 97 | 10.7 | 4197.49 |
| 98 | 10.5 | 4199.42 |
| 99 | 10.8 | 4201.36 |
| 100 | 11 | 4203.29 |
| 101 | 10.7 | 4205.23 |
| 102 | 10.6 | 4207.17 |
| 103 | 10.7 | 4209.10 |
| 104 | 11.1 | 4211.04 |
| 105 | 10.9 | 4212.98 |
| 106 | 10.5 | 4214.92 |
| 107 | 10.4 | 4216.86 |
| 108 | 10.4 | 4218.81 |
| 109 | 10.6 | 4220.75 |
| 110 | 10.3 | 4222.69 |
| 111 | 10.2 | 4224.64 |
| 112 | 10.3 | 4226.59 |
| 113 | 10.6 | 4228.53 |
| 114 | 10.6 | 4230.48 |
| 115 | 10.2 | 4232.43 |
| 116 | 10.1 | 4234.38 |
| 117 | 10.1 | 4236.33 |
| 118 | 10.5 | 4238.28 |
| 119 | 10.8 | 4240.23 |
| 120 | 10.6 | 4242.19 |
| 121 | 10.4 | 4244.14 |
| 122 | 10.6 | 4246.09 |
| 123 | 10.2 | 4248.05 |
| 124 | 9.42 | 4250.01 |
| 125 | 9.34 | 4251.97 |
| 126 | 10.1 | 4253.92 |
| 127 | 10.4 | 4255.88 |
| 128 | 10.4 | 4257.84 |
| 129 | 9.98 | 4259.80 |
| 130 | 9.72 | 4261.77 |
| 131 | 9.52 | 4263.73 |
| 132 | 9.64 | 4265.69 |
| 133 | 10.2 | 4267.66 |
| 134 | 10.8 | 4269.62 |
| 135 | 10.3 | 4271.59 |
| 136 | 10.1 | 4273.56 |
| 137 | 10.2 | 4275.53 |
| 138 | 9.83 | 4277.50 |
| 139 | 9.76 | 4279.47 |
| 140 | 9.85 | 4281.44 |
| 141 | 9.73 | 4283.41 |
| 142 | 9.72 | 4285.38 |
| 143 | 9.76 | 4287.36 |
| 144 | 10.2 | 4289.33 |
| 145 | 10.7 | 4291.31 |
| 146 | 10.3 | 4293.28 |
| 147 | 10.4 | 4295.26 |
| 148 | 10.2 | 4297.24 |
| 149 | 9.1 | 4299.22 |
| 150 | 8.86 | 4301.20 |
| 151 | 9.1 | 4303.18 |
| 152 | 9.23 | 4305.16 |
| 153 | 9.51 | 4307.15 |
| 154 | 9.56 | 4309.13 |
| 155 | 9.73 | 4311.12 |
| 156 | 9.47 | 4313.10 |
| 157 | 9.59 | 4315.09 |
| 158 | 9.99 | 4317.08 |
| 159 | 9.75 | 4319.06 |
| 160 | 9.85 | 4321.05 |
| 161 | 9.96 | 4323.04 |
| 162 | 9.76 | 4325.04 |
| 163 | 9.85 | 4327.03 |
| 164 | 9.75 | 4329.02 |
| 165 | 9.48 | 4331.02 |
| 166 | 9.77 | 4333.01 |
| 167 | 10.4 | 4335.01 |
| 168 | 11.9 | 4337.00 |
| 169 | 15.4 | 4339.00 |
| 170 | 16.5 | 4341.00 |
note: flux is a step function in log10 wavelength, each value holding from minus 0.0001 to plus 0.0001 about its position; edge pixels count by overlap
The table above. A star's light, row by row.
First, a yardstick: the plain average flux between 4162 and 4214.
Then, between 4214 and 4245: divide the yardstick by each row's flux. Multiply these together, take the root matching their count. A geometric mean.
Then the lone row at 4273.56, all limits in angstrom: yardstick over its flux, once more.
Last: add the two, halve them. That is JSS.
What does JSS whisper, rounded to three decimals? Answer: 1.061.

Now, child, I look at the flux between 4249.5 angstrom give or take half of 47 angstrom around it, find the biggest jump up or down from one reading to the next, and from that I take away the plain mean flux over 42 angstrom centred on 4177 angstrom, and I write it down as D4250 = -10.2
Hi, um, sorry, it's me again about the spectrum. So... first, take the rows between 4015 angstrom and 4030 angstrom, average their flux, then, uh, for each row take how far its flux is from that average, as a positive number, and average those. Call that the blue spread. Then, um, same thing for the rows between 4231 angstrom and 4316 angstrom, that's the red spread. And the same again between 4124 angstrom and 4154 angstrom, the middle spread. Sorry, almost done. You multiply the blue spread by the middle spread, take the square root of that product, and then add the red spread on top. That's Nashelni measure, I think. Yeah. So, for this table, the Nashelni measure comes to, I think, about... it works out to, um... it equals 0.64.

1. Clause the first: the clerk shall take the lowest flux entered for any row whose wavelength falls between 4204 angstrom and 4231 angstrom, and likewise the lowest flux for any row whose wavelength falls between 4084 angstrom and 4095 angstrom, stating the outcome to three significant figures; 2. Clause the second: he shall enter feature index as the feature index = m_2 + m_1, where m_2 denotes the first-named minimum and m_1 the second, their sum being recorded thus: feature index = 20.5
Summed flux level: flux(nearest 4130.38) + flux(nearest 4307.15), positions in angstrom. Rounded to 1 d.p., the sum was 20.5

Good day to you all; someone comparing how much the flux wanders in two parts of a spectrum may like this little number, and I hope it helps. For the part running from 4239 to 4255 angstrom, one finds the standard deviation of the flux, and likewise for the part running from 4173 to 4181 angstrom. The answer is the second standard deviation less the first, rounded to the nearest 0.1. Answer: -0.3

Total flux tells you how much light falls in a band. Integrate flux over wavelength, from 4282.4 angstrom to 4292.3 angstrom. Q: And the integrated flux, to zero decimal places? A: 99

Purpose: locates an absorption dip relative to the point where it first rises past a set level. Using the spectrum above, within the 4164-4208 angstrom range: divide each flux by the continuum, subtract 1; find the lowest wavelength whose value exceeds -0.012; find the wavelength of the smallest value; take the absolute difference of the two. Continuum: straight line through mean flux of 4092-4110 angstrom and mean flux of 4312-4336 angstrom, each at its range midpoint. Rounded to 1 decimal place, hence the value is 7.7 angstrom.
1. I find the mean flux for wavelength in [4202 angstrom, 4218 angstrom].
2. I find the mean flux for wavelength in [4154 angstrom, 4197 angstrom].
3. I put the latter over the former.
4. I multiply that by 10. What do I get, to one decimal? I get 10.2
